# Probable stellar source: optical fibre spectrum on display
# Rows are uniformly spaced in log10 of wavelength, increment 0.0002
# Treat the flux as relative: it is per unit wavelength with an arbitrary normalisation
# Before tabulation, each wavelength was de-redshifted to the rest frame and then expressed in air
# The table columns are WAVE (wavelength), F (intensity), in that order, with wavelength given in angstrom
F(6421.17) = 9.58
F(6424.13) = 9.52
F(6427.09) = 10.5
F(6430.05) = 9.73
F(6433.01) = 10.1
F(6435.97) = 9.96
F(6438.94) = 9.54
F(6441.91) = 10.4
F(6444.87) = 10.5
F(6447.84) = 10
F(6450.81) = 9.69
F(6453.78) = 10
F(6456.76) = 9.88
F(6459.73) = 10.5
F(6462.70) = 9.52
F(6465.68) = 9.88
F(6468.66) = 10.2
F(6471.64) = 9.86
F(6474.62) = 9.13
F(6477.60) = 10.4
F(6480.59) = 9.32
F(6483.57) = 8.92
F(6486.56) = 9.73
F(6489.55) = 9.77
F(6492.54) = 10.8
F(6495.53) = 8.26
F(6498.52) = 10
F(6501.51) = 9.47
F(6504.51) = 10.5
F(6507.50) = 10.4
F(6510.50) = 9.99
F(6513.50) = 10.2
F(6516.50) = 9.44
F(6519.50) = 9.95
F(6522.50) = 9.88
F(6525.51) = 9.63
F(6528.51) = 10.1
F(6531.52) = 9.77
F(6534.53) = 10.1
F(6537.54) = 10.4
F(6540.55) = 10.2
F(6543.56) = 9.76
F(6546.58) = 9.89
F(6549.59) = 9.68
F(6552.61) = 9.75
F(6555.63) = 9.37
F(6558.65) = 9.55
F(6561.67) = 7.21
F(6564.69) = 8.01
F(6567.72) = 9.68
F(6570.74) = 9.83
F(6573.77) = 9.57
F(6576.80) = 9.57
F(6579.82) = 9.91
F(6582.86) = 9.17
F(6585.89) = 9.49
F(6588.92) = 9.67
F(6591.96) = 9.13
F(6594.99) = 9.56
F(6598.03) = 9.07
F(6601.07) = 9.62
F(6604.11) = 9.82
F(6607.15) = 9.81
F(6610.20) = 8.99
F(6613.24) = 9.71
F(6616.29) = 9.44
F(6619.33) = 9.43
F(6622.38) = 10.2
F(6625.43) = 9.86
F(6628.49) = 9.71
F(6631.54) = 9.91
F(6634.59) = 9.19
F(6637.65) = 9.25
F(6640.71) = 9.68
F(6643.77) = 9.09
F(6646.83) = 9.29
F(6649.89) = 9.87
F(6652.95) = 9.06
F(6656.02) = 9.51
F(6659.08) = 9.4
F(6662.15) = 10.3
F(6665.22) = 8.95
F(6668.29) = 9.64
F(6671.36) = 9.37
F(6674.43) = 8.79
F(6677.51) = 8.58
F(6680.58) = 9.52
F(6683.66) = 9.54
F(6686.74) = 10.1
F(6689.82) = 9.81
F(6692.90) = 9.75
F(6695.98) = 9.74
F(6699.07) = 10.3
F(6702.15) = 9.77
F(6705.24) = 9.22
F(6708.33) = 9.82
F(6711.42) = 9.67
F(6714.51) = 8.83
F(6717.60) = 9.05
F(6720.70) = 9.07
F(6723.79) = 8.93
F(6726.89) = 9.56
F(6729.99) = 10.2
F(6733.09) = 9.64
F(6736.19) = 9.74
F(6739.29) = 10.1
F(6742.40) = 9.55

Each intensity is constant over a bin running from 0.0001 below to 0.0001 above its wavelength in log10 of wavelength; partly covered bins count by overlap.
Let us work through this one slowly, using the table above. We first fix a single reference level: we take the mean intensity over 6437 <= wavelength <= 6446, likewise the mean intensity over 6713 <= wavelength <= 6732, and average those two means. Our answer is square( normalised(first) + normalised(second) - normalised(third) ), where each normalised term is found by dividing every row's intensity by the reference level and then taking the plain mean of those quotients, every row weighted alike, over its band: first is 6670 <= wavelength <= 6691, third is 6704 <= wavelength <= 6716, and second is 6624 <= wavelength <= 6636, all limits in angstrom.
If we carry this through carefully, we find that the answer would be 0.99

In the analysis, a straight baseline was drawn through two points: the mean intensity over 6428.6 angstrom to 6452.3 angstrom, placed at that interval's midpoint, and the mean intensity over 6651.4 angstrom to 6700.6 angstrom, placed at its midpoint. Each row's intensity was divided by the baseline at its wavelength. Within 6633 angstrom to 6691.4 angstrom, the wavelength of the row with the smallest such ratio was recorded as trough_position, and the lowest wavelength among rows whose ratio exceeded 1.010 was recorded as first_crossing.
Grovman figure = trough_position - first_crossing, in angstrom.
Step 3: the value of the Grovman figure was 27.6 angstrom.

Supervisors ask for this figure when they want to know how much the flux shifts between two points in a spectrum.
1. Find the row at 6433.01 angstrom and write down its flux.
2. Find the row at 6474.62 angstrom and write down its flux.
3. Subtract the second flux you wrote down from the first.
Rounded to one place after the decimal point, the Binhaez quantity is 1.0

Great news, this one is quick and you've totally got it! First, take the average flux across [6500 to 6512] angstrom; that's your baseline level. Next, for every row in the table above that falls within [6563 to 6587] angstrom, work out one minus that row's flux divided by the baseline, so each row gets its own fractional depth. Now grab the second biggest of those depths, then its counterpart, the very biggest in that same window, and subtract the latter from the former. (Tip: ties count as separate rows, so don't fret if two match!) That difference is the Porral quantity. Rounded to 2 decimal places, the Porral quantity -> -0.11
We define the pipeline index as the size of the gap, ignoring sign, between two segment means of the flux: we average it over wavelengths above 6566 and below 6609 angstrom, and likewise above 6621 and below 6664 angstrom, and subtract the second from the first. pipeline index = 0.03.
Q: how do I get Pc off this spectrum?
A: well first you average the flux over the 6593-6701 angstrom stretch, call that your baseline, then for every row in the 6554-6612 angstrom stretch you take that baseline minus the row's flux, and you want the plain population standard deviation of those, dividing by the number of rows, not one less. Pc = 0.65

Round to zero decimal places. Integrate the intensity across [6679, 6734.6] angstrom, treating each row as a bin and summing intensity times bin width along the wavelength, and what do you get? 533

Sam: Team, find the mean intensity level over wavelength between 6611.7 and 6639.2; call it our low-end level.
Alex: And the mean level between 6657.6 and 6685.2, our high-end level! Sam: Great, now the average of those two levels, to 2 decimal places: 9.49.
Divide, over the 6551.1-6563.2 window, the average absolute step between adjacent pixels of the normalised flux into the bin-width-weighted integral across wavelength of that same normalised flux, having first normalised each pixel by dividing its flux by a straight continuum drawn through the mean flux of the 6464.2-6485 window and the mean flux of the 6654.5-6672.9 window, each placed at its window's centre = 112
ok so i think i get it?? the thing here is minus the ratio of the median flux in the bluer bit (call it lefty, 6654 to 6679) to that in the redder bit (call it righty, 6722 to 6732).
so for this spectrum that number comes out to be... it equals -0.98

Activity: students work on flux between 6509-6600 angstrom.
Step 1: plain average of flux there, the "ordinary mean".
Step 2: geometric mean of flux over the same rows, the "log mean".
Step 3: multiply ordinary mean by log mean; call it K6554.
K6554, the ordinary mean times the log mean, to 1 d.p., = 91.6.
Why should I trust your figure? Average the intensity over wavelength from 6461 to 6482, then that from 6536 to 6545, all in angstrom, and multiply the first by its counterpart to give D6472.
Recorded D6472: 99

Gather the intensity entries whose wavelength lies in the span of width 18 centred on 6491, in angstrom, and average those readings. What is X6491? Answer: 9.58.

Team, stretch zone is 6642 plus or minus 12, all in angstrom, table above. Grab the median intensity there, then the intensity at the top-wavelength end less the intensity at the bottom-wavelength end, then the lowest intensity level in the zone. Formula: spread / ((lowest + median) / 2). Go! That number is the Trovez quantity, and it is -0.09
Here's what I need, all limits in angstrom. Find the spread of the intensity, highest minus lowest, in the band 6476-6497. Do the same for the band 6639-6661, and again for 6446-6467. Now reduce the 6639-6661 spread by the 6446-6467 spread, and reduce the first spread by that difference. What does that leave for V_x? 2.7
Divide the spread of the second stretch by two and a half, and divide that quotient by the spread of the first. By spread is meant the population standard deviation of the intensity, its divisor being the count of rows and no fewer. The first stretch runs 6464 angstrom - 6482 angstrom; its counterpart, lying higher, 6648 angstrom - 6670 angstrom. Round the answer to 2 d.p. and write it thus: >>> 0.38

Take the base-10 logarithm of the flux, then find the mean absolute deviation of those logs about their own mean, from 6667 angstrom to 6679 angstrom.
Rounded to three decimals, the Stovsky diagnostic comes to 0.020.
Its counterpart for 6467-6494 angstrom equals 0.021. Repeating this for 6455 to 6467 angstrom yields 0.012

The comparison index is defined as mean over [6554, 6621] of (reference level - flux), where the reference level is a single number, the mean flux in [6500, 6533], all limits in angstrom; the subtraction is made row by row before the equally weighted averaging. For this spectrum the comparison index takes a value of 0.59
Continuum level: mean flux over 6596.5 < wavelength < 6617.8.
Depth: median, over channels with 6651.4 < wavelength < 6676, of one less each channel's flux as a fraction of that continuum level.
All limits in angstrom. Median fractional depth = 0.01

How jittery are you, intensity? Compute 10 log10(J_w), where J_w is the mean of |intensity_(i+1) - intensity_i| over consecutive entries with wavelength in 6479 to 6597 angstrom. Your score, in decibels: -2.5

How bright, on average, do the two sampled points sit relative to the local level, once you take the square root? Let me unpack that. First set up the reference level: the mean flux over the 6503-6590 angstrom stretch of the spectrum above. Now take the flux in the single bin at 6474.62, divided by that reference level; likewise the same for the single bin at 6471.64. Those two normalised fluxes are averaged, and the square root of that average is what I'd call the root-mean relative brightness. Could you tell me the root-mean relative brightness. 0.99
